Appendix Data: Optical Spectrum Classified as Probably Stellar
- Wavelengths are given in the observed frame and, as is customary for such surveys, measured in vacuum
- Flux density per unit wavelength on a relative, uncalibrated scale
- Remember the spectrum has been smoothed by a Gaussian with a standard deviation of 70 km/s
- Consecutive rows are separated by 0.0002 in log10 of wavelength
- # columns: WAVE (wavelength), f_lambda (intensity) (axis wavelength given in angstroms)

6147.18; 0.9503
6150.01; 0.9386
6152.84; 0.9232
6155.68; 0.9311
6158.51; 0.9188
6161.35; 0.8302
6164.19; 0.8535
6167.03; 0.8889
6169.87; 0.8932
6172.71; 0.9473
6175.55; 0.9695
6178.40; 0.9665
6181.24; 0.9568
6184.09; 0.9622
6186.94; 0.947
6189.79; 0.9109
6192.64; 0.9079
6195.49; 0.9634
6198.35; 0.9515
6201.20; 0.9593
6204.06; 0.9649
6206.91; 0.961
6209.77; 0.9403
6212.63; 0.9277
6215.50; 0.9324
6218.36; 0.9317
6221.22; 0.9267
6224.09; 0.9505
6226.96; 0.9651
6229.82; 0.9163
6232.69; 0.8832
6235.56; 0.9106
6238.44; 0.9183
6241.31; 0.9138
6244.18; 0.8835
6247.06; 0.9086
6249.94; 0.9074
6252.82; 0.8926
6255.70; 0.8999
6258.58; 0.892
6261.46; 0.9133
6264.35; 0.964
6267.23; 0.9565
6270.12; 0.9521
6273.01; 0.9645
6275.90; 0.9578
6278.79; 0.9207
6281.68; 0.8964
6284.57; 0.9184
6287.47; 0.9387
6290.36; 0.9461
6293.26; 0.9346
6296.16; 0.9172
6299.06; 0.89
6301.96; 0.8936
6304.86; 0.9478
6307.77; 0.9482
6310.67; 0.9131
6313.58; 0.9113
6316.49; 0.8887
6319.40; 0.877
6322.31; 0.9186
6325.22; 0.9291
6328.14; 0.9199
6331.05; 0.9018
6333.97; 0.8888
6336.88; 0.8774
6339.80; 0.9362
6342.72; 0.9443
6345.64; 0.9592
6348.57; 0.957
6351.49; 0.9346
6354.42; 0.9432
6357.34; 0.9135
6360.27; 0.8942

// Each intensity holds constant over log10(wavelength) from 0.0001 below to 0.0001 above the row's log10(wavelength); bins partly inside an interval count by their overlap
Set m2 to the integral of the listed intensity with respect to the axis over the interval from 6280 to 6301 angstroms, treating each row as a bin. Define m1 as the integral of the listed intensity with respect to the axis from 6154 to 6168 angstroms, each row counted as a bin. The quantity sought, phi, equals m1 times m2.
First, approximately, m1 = 12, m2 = 19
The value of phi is 239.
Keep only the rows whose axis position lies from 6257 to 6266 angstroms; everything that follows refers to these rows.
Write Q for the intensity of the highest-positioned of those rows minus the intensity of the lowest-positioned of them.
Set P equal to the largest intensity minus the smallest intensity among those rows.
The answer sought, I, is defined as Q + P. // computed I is 0.144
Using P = 0.072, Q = 0.07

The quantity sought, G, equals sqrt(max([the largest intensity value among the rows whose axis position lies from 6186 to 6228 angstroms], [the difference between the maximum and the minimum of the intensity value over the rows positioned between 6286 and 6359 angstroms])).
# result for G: 0.982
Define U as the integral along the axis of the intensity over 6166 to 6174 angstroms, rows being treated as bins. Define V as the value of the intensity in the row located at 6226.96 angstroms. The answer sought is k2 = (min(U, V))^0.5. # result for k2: 0.982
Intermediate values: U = 7.3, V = 0.9651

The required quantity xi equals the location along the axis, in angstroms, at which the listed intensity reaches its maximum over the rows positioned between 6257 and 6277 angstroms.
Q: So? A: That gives 6273.01 angstroms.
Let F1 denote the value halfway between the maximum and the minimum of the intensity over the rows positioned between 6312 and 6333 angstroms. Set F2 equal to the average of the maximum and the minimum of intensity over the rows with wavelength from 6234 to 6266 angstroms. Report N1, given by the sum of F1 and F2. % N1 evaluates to 1.827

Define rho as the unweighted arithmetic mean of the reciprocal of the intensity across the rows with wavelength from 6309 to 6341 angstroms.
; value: 1.10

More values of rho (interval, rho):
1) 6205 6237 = 1.07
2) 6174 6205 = 1.05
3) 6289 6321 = 1.09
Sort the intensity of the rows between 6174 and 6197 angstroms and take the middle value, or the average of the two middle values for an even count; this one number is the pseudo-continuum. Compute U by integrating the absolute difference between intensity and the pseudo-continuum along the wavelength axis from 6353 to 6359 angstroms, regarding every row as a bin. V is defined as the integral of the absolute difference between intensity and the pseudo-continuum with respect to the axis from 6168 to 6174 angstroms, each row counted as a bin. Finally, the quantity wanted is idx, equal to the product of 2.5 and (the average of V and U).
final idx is 0.56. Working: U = 0.19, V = 0.25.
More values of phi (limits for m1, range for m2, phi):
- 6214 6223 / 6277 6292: 116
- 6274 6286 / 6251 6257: 60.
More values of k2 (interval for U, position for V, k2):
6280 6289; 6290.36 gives 0.973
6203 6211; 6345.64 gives 0.979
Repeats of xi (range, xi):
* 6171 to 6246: 6175.55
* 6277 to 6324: 6307.77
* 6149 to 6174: 6172.71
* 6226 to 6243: 6226.96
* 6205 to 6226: 6206.91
